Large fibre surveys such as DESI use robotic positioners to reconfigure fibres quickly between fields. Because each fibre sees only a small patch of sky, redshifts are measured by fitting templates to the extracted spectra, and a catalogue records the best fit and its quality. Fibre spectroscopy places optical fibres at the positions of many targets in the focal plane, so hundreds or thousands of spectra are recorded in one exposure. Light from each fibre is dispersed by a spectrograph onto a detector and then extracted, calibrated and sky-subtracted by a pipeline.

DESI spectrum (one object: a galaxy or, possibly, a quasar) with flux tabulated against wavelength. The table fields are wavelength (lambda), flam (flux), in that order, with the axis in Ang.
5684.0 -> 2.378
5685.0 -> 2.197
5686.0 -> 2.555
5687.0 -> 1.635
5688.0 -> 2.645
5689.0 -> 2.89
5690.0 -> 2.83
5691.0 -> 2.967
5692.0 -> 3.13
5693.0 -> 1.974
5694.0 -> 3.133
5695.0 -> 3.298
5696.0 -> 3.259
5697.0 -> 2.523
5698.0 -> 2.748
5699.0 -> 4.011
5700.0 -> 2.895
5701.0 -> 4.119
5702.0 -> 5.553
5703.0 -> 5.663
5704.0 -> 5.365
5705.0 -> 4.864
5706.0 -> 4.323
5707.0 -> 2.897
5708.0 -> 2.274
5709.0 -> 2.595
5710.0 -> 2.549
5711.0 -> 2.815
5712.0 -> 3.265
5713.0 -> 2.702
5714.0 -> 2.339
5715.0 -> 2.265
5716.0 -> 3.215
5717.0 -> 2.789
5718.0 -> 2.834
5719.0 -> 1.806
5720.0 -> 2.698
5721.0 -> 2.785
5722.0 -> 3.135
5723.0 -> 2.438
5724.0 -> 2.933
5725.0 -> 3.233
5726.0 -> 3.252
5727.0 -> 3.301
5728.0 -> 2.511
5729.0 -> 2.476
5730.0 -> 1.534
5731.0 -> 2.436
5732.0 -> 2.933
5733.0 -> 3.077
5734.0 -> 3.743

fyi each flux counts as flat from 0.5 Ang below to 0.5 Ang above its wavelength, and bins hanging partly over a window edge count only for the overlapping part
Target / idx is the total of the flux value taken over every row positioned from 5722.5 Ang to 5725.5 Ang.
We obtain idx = 8.6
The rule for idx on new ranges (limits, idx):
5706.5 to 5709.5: 7.8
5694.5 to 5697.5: 9.1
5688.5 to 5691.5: 8.7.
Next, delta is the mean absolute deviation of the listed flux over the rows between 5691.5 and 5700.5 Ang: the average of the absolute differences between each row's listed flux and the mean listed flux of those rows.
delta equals 0.41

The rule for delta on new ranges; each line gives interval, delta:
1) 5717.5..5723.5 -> 0.33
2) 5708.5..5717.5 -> 0.26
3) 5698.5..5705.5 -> 0.83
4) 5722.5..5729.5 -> 0.35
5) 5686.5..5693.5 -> 0.44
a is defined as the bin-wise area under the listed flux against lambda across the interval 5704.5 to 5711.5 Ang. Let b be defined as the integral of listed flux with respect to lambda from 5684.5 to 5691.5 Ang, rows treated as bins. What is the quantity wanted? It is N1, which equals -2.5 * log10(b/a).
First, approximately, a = 22.3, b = 17.7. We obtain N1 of 0.3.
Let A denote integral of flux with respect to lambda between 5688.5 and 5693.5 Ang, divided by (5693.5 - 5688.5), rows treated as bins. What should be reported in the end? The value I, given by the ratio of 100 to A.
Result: 36.3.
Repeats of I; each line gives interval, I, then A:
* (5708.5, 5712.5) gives 35.6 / 2.8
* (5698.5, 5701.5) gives 27.2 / 3.7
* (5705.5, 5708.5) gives 31.6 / 3.2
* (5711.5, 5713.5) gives 33.5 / 3.0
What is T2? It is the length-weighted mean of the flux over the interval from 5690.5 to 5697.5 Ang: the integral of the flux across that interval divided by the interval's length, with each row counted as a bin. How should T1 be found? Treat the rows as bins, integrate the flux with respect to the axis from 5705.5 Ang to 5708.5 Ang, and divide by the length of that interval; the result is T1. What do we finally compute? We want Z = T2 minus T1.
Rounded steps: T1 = 3.2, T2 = 2.9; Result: 0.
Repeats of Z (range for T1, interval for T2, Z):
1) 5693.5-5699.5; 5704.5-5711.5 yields 0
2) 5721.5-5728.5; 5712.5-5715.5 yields -1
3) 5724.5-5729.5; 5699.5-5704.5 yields 2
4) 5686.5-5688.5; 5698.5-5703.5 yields 2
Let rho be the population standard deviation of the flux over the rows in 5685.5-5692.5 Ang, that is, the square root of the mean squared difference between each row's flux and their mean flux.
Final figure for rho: 0.46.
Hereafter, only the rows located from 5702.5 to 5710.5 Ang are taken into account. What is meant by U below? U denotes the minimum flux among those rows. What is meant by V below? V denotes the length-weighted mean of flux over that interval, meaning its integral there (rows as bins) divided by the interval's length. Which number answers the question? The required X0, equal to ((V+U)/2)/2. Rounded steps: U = 2.274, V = 3.8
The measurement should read 1.52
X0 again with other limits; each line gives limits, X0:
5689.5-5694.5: 1.20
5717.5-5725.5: 1.13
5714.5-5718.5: 1.26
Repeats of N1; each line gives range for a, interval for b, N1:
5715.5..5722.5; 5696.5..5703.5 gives -0.4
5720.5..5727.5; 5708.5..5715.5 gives 0.1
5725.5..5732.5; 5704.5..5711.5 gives -0.2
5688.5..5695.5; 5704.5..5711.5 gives -0.1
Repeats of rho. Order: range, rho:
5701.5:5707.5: 0.96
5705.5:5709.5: 0.78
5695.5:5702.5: 0.98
